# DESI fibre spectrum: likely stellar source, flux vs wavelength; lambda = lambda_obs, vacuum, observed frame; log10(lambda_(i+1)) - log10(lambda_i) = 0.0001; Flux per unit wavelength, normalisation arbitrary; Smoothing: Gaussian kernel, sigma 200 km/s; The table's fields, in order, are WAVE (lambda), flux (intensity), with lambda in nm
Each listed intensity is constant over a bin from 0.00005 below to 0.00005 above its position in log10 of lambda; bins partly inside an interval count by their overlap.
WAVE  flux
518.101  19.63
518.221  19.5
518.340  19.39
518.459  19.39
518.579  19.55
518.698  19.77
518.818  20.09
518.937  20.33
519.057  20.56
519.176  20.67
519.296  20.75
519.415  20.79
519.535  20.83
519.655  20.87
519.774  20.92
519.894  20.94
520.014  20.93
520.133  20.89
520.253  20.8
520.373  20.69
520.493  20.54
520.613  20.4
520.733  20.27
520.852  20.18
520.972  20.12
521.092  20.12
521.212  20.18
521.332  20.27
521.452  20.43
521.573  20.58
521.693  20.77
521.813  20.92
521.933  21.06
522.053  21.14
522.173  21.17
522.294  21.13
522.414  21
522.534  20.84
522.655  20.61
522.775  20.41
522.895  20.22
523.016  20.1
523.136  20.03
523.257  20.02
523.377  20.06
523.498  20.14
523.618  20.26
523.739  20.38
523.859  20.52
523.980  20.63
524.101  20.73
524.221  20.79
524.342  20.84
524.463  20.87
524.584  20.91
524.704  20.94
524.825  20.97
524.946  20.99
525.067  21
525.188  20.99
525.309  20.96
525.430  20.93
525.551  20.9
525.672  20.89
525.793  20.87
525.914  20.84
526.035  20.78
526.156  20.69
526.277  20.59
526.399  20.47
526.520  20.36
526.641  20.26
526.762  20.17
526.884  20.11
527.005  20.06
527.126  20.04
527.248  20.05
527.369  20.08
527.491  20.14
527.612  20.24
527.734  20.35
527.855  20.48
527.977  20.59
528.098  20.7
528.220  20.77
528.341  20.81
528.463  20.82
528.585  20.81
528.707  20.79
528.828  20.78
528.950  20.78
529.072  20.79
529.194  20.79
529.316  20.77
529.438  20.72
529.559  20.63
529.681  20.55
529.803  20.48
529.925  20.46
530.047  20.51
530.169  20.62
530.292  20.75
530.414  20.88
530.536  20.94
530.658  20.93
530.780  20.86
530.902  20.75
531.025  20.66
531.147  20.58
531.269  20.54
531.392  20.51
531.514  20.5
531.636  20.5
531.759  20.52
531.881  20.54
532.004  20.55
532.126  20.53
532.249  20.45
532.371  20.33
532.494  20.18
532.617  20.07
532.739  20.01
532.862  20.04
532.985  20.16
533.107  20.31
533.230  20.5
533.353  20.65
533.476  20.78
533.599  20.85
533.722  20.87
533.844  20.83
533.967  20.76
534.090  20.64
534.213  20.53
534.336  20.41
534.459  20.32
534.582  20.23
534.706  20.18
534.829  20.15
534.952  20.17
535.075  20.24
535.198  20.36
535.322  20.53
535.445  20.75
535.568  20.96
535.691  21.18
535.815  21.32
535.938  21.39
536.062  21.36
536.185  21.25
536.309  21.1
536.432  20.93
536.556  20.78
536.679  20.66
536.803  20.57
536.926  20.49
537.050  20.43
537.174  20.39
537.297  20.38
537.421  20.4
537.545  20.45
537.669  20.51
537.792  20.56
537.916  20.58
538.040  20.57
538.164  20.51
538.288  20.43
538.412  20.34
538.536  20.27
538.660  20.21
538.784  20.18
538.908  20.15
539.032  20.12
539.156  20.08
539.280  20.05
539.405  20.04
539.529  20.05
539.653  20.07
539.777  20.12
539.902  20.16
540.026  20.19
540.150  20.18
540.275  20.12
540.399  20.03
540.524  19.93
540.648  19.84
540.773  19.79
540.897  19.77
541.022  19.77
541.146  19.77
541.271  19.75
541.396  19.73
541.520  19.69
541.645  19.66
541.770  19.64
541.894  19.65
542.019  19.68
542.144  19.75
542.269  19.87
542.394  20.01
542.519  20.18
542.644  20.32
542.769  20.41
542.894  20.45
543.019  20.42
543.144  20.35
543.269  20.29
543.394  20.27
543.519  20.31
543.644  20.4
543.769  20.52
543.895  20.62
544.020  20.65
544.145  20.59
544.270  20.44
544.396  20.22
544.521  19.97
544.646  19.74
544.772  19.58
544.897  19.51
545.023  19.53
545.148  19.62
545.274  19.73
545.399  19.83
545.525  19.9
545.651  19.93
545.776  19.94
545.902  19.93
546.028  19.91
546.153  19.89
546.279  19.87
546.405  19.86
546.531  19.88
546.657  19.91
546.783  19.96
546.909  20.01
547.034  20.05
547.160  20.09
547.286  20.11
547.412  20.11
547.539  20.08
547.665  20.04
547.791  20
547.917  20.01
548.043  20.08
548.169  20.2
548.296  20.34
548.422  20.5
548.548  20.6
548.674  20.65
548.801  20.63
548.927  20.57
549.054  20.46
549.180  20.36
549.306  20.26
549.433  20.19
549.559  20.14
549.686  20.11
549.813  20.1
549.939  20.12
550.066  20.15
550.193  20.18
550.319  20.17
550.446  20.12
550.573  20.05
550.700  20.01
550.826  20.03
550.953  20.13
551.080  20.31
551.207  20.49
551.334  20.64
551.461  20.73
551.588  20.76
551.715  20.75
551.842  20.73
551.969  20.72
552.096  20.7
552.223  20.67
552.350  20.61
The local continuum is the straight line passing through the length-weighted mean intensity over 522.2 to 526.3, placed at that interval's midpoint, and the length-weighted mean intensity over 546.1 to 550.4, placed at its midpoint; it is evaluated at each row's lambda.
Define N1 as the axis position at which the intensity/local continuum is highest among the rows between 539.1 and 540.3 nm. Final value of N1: 540.026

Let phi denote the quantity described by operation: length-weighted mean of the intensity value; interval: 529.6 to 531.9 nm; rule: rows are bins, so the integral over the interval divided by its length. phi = 20.64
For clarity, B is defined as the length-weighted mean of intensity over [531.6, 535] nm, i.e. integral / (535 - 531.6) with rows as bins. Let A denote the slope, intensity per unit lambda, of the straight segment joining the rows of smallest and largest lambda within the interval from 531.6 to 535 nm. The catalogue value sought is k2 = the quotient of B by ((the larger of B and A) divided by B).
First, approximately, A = -0.10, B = 20.4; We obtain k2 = 20.43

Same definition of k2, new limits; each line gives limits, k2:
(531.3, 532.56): 20.45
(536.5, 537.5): 20.52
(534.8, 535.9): 20.67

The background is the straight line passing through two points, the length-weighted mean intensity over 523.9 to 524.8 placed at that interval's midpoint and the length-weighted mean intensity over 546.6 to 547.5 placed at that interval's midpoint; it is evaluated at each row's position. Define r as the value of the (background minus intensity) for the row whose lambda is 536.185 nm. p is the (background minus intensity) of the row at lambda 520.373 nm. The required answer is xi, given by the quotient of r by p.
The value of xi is -3.3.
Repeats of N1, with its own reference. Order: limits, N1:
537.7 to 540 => 537.916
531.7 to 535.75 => 535.691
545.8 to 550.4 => 548.674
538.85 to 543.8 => 543.769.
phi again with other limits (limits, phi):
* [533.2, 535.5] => 20.51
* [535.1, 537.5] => 20.79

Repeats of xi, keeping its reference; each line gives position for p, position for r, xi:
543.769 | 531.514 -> -0.2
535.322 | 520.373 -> -2.7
